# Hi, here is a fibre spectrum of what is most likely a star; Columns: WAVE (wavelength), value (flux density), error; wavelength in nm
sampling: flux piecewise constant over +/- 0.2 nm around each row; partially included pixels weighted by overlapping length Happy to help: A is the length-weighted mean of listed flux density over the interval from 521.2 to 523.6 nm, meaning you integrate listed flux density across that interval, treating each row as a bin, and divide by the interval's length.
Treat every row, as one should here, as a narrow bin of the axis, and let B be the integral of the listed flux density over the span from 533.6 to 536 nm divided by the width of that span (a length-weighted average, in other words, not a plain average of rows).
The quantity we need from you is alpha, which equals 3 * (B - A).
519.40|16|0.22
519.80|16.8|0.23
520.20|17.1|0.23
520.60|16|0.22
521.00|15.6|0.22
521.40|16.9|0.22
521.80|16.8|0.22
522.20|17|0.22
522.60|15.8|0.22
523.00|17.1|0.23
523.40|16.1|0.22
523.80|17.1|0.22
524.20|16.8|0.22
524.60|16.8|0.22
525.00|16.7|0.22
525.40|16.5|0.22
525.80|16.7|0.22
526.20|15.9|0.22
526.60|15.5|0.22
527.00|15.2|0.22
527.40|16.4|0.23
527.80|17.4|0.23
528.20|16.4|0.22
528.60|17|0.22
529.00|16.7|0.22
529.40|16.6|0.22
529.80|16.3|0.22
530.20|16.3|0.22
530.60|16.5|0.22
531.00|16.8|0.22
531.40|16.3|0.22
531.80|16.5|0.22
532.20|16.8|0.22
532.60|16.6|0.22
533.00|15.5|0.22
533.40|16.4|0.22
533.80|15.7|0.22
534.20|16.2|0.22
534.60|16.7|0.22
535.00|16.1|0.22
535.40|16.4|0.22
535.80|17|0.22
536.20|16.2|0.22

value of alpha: -0.8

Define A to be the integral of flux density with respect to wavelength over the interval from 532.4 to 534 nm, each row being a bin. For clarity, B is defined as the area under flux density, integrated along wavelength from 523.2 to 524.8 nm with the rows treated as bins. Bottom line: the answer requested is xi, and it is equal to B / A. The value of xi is 1.04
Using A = 25.7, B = 26.7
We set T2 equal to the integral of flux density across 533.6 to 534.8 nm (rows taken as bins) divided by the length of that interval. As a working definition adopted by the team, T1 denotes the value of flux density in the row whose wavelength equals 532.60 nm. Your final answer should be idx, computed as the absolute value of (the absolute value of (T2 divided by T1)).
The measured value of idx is 0.98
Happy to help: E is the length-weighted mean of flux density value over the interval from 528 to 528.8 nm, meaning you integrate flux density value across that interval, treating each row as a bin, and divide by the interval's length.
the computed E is 16.7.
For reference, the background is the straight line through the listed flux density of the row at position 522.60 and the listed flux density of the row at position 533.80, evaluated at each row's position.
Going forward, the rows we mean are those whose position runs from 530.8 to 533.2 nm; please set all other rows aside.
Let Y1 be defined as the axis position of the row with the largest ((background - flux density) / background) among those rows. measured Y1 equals 533.00 nm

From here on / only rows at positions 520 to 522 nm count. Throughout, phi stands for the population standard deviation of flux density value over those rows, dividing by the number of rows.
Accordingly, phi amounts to 0.58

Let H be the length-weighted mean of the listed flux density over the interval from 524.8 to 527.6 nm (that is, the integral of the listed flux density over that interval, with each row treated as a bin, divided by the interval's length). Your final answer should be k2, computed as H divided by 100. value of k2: 0.161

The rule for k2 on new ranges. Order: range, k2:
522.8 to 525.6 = 0.167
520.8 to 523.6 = 0.165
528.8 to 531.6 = 0.165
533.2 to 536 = 0.164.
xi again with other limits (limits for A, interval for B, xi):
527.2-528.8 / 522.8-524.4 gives 1.00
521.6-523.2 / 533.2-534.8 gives 0.97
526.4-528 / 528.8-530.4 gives 1.02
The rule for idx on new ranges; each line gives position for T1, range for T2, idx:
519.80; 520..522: 0.98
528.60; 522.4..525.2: 0.98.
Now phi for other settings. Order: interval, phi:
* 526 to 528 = 0.77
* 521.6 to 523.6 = 0.52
